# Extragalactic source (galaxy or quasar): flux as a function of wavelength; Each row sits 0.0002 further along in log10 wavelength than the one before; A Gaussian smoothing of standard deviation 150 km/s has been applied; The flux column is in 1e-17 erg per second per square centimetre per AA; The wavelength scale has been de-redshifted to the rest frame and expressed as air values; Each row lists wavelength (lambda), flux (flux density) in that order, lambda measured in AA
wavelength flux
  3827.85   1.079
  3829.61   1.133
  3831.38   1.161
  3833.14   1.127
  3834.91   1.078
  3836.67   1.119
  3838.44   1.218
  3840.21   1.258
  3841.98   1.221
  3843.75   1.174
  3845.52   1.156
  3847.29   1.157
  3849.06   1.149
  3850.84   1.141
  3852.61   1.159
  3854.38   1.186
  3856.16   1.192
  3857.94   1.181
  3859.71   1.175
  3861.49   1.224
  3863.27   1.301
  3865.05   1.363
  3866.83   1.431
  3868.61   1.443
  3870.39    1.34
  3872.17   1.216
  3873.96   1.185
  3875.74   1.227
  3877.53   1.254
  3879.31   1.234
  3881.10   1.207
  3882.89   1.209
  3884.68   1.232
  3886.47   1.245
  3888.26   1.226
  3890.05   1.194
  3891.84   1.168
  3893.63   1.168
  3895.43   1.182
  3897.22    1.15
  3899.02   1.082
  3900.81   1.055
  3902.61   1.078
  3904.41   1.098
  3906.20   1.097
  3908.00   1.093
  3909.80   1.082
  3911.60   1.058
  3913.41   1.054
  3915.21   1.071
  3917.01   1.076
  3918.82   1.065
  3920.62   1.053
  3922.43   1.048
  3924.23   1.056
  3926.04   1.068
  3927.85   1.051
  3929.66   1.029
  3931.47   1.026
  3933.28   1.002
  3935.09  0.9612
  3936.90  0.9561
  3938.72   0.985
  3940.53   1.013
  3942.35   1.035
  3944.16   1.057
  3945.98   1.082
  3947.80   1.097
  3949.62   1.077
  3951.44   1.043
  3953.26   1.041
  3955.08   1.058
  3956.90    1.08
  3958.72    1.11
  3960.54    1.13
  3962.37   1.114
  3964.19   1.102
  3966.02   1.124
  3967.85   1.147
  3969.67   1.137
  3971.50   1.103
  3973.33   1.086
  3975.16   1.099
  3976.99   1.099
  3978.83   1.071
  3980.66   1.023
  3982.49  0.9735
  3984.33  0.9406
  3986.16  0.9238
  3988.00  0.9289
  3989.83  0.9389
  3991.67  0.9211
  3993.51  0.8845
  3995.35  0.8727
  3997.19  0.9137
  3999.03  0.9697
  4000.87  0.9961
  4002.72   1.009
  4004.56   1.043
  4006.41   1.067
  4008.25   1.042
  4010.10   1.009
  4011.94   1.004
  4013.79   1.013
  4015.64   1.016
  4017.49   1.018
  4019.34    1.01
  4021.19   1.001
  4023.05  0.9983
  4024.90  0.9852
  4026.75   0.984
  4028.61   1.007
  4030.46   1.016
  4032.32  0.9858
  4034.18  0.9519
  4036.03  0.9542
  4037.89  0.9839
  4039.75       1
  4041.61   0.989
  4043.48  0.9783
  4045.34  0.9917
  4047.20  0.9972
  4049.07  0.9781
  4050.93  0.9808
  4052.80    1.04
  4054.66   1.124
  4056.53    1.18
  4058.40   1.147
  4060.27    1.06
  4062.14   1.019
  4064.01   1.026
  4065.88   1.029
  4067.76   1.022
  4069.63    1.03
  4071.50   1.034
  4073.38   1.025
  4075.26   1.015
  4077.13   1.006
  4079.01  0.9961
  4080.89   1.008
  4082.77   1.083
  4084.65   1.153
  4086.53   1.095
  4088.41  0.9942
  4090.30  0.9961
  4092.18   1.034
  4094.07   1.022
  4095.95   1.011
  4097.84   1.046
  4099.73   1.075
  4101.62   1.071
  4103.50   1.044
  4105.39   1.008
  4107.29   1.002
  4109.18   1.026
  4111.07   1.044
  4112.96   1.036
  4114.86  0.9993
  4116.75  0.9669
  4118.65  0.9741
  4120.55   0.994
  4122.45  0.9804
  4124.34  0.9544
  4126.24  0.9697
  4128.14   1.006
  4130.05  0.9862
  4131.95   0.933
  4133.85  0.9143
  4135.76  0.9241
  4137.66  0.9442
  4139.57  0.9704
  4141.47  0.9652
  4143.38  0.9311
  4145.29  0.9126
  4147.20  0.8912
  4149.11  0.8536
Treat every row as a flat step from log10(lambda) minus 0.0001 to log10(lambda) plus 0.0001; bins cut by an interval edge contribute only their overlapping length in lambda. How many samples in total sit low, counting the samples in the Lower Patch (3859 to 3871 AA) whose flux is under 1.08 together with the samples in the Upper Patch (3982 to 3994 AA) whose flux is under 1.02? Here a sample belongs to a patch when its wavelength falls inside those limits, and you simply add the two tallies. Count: 7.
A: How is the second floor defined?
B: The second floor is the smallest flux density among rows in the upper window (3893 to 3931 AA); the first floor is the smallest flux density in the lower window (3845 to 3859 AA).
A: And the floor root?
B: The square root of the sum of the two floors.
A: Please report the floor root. 1.47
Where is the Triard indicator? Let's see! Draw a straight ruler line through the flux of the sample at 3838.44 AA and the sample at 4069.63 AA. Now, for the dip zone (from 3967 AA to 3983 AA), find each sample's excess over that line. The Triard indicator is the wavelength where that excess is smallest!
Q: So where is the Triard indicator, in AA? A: 3982.49 AA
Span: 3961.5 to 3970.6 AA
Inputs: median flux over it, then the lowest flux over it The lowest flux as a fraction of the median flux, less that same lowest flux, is -0.12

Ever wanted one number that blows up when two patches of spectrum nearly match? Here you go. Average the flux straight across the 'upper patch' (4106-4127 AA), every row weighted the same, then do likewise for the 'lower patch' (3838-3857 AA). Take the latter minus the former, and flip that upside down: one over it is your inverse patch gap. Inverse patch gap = 5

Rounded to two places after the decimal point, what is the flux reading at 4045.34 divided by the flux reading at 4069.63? 0.96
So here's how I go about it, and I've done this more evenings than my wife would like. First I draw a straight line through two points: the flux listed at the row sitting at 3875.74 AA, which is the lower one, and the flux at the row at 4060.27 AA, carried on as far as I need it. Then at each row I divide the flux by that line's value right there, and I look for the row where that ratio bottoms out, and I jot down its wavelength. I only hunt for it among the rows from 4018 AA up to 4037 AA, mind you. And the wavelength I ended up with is 4034.18 AA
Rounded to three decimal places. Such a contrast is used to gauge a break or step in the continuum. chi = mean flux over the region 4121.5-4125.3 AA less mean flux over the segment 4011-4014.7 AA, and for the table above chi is -0.041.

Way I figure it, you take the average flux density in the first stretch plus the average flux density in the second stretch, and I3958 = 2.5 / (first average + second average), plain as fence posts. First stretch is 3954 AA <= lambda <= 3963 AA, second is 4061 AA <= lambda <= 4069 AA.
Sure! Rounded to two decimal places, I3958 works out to 1.18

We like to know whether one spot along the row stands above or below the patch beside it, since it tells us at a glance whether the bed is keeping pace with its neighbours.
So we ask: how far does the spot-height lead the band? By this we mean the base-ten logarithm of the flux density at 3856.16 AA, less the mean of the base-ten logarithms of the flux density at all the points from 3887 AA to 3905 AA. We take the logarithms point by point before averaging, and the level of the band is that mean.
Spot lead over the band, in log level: 0.02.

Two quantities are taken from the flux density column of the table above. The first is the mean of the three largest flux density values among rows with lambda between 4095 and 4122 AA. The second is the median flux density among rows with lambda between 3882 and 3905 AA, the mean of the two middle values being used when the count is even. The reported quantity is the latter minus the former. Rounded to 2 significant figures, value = 0.10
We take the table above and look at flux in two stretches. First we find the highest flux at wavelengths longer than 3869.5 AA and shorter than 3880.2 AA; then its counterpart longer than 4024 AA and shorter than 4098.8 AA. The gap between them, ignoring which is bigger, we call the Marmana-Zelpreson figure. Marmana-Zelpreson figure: 0.16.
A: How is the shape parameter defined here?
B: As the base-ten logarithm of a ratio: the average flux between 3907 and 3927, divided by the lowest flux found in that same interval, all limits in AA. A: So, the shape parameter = 0.007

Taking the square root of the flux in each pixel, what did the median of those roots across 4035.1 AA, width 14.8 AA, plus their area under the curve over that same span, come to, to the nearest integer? 16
